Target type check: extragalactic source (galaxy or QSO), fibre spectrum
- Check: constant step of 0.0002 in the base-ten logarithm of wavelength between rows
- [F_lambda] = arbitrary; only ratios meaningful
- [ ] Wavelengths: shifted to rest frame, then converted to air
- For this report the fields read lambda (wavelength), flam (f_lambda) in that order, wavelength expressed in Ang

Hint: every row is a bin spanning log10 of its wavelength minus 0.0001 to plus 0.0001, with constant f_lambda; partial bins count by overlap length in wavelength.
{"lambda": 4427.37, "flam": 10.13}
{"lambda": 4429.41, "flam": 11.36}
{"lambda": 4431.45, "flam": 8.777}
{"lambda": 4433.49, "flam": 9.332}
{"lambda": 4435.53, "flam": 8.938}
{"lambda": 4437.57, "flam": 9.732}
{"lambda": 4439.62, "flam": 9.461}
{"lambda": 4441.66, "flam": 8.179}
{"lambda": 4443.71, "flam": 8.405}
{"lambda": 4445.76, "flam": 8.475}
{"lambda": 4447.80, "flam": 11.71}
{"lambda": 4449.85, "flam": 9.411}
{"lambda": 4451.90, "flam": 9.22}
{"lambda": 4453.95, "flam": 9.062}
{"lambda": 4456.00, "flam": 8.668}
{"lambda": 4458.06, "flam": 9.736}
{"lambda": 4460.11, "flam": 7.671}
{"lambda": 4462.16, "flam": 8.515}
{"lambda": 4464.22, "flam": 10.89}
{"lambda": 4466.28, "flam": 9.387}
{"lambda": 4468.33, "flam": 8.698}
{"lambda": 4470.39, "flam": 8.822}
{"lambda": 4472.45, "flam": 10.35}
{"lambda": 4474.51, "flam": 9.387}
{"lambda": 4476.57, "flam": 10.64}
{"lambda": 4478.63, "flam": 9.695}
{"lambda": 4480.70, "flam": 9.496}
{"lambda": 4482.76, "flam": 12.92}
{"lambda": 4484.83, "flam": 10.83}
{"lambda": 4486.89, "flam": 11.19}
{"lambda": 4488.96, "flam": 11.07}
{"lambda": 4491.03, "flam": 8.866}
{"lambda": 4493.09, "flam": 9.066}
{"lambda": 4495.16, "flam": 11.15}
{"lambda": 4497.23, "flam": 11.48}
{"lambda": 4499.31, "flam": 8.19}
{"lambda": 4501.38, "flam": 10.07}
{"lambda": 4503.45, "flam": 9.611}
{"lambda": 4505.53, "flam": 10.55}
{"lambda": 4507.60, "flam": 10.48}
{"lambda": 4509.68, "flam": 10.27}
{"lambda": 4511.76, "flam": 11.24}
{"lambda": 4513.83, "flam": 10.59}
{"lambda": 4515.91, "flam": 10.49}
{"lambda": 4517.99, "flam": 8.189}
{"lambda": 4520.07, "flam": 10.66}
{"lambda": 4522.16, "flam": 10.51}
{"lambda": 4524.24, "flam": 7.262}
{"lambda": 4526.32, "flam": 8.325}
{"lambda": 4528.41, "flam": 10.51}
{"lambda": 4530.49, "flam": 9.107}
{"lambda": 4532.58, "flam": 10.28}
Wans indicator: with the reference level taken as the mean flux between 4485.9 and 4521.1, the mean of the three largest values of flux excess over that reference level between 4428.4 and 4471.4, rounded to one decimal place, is 1.1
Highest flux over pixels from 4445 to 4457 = 11.71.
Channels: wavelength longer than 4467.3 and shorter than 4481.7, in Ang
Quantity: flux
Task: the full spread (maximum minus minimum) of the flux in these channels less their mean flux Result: -7.6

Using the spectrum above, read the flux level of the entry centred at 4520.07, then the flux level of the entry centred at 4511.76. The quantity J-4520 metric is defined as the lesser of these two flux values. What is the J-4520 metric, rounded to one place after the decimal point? 10.7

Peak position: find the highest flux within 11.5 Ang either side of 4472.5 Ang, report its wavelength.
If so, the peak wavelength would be 4482.76 Ang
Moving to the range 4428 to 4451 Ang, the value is 4447.80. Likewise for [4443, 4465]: 4447.80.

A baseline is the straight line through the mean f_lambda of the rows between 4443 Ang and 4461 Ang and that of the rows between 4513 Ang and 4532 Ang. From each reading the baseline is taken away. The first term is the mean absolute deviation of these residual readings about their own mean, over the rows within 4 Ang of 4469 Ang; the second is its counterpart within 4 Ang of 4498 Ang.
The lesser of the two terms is 0.55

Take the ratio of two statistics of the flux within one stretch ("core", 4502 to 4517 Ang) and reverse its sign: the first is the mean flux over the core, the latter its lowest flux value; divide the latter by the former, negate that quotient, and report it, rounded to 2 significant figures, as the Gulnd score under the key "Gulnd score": -0.92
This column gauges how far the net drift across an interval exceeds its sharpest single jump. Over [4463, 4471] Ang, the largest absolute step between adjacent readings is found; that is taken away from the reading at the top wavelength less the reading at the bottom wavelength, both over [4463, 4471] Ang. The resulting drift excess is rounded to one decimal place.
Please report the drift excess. -3.6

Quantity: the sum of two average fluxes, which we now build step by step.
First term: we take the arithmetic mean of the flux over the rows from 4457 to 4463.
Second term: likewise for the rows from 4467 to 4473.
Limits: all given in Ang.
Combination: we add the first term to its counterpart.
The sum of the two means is 17.9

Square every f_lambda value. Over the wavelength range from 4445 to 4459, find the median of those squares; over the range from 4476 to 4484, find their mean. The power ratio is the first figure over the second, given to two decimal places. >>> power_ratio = 0.73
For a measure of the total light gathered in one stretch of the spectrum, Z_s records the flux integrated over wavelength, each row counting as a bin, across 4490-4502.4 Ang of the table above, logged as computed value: 122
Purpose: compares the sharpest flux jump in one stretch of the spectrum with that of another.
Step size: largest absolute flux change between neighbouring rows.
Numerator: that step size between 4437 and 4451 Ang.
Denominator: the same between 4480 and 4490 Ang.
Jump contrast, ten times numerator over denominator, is 9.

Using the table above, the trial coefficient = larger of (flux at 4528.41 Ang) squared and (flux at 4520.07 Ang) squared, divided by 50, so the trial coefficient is 2.27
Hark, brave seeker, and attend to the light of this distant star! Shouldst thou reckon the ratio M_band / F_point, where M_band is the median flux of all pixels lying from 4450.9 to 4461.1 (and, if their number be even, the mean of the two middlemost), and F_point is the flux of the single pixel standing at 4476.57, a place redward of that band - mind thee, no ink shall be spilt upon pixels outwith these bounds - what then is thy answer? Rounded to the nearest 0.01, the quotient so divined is 0.85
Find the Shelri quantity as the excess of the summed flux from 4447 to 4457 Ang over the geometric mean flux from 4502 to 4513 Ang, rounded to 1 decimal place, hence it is 37.7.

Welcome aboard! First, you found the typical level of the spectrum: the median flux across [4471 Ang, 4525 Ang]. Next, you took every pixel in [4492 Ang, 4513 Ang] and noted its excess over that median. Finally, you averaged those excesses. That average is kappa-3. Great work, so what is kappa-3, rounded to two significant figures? -0.27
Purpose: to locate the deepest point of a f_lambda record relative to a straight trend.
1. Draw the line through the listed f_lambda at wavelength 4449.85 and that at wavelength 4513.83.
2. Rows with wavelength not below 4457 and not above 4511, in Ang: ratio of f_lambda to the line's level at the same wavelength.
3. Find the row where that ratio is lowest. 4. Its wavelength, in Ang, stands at 4499.31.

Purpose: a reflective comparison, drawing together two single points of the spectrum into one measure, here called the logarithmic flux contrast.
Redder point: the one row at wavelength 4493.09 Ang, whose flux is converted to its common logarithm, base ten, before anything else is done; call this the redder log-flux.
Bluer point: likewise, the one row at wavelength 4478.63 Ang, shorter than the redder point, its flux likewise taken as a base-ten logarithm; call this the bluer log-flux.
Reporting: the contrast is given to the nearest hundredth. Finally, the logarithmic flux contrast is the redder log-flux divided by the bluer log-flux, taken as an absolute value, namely 0.97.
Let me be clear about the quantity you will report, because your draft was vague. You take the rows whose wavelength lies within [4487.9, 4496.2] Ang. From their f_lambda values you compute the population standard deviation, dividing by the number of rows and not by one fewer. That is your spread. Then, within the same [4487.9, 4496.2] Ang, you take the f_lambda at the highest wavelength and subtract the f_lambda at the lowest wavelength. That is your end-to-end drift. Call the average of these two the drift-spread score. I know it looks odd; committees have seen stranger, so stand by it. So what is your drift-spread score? 0.6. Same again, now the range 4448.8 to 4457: -0.2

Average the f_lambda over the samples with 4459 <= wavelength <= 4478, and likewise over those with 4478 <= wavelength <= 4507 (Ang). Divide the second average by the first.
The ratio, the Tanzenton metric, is 1.10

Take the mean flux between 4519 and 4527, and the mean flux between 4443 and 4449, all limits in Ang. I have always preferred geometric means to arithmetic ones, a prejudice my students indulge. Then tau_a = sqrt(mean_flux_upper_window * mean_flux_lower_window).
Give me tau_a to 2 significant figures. 9.4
